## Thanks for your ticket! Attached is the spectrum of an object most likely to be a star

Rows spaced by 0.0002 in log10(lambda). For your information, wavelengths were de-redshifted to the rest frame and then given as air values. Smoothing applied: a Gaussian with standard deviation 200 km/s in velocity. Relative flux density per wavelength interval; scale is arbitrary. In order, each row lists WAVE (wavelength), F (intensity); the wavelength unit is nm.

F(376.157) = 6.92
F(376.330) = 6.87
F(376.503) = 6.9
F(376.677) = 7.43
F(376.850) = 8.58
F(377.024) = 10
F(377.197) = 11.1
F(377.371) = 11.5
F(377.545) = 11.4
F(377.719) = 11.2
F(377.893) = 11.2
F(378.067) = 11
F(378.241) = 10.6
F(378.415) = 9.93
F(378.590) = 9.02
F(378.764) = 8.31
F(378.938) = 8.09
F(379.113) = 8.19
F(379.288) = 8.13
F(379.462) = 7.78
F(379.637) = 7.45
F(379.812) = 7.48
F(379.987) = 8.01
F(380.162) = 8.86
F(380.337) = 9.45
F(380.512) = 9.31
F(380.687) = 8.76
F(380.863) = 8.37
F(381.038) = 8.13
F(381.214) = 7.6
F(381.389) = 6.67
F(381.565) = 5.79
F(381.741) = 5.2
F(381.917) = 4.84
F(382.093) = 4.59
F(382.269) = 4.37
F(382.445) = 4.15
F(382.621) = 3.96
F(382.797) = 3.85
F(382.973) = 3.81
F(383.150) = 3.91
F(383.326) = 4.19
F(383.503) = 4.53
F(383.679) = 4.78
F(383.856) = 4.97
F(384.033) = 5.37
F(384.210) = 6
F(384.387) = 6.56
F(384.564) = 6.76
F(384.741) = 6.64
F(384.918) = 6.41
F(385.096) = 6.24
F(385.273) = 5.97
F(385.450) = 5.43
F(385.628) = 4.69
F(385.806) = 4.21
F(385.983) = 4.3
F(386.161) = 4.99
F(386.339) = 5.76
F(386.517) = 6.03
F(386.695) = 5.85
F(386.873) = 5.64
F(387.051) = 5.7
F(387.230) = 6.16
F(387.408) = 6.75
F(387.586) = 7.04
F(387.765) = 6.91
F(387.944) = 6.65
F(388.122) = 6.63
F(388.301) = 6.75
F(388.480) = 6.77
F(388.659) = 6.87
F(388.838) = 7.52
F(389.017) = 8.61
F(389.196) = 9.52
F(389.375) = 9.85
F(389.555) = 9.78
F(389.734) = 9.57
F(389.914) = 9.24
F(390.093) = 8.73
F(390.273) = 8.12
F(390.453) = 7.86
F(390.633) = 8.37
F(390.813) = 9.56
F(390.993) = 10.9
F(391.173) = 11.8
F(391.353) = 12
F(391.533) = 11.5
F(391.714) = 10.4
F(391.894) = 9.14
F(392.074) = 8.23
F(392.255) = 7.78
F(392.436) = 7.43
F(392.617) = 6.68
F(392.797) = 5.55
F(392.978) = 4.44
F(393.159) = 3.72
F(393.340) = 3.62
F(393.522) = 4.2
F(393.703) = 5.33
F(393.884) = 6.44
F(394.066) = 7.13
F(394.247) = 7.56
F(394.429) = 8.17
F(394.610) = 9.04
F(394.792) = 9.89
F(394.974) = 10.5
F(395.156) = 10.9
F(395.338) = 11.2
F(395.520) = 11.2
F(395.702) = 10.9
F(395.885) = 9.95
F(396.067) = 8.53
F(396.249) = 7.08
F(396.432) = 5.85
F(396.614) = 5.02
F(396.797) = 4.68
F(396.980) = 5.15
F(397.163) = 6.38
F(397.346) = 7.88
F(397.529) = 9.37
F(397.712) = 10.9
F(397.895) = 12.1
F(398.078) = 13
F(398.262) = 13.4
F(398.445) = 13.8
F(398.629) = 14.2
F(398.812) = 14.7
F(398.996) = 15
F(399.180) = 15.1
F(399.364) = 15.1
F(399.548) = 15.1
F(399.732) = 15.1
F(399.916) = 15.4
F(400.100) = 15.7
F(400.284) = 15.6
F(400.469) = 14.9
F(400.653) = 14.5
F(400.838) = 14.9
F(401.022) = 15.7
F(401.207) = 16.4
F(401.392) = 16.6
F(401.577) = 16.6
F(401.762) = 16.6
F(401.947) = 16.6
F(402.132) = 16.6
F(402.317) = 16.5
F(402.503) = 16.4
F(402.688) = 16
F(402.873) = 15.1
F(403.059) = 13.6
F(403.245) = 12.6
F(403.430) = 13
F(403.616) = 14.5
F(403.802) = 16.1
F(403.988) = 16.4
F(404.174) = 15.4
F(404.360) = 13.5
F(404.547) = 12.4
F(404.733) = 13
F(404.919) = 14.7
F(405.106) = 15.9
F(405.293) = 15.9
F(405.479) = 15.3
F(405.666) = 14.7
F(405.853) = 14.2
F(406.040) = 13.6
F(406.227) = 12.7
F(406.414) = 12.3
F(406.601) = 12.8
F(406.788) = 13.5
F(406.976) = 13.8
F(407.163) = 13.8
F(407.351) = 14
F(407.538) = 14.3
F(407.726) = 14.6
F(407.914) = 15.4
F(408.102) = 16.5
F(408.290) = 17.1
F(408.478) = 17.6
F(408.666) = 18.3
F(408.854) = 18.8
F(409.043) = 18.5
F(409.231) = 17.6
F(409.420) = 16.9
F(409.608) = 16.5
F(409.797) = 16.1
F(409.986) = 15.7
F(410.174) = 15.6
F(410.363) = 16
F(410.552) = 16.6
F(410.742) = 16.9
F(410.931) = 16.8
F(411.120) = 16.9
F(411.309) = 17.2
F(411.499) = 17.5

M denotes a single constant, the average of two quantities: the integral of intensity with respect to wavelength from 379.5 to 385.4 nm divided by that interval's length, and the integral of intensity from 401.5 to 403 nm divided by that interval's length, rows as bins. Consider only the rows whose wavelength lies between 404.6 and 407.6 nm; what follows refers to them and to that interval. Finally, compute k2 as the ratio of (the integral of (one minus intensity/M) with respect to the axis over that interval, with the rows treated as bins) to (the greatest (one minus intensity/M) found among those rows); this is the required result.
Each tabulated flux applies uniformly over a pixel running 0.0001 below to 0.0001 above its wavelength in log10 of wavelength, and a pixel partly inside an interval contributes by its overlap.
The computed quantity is 7.64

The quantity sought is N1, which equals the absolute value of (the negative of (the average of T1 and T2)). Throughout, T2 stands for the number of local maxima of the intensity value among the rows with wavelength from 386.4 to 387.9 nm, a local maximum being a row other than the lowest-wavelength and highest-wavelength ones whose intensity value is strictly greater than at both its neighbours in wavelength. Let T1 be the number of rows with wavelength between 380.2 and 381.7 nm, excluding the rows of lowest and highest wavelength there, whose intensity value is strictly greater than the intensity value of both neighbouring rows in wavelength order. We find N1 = 0.50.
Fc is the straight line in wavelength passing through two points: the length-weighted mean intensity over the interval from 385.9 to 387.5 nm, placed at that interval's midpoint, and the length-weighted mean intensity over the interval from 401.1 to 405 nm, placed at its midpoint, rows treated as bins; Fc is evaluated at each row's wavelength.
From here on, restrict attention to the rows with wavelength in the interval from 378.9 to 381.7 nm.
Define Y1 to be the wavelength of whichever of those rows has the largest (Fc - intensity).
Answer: 381.565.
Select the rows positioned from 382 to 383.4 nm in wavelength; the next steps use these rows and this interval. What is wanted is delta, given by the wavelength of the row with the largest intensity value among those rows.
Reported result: 382.093 nm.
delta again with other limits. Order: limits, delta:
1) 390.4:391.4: 391.353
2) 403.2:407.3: 403.988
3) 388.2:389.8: 389.375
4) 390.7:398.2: 398.078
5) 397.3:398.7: 398.629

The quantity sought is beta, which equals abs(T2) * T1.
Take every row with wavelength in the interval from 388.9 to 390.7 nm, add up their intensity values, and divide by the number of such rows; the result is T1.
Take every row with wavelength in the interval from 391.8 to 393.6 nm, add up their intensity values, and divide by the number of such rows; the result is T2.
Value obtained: 54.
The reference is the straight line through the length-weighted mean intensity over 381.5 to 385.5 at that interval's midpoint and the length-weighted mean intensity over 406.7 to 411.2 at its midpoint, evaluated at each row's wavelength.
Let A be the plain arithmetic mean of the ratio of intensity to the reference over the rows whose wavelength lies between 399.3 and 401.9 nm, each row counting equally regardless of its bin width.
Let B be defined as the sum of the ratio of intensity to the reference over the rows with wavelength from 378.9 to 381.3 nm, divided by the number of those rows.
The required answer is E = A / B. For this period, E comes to 0.55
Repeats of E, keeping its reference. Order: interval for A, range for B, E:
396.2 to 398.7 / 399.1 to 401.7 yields 0.66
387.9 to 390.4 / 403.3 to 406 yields 1.05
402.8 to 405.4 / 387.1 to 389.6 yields 0.99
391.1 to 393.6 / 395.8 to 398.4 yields 1.12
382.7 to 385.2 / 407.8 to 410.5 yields 0.94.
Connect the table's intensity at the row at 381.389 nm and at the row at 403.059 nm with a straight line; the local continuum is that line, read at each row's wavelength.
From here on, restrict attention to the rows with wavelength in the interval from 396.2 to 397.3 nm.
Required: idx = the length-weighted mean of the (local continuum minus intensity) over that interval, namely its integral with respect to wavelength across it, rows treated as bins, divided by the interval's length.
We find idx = 6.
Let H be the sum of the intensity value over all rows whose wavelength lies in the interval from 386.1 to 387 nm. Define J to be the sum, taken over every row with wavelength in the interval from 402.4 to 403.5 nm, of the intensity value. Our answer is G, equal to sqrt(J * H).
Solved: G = 50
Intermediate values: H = 28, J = 87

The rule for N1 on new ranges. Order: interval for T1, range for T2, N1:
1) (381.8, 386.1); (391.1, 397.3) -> 1.00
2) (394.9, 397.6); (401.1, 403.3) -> 0.00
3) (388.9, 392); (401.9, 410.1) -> 2.00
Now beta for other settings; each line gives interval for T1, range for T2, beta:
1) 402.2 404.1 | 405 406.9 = 212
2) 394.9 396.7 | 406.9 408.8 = 142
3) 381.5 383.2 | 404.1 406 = 64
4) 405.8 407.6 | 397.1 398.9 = 156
